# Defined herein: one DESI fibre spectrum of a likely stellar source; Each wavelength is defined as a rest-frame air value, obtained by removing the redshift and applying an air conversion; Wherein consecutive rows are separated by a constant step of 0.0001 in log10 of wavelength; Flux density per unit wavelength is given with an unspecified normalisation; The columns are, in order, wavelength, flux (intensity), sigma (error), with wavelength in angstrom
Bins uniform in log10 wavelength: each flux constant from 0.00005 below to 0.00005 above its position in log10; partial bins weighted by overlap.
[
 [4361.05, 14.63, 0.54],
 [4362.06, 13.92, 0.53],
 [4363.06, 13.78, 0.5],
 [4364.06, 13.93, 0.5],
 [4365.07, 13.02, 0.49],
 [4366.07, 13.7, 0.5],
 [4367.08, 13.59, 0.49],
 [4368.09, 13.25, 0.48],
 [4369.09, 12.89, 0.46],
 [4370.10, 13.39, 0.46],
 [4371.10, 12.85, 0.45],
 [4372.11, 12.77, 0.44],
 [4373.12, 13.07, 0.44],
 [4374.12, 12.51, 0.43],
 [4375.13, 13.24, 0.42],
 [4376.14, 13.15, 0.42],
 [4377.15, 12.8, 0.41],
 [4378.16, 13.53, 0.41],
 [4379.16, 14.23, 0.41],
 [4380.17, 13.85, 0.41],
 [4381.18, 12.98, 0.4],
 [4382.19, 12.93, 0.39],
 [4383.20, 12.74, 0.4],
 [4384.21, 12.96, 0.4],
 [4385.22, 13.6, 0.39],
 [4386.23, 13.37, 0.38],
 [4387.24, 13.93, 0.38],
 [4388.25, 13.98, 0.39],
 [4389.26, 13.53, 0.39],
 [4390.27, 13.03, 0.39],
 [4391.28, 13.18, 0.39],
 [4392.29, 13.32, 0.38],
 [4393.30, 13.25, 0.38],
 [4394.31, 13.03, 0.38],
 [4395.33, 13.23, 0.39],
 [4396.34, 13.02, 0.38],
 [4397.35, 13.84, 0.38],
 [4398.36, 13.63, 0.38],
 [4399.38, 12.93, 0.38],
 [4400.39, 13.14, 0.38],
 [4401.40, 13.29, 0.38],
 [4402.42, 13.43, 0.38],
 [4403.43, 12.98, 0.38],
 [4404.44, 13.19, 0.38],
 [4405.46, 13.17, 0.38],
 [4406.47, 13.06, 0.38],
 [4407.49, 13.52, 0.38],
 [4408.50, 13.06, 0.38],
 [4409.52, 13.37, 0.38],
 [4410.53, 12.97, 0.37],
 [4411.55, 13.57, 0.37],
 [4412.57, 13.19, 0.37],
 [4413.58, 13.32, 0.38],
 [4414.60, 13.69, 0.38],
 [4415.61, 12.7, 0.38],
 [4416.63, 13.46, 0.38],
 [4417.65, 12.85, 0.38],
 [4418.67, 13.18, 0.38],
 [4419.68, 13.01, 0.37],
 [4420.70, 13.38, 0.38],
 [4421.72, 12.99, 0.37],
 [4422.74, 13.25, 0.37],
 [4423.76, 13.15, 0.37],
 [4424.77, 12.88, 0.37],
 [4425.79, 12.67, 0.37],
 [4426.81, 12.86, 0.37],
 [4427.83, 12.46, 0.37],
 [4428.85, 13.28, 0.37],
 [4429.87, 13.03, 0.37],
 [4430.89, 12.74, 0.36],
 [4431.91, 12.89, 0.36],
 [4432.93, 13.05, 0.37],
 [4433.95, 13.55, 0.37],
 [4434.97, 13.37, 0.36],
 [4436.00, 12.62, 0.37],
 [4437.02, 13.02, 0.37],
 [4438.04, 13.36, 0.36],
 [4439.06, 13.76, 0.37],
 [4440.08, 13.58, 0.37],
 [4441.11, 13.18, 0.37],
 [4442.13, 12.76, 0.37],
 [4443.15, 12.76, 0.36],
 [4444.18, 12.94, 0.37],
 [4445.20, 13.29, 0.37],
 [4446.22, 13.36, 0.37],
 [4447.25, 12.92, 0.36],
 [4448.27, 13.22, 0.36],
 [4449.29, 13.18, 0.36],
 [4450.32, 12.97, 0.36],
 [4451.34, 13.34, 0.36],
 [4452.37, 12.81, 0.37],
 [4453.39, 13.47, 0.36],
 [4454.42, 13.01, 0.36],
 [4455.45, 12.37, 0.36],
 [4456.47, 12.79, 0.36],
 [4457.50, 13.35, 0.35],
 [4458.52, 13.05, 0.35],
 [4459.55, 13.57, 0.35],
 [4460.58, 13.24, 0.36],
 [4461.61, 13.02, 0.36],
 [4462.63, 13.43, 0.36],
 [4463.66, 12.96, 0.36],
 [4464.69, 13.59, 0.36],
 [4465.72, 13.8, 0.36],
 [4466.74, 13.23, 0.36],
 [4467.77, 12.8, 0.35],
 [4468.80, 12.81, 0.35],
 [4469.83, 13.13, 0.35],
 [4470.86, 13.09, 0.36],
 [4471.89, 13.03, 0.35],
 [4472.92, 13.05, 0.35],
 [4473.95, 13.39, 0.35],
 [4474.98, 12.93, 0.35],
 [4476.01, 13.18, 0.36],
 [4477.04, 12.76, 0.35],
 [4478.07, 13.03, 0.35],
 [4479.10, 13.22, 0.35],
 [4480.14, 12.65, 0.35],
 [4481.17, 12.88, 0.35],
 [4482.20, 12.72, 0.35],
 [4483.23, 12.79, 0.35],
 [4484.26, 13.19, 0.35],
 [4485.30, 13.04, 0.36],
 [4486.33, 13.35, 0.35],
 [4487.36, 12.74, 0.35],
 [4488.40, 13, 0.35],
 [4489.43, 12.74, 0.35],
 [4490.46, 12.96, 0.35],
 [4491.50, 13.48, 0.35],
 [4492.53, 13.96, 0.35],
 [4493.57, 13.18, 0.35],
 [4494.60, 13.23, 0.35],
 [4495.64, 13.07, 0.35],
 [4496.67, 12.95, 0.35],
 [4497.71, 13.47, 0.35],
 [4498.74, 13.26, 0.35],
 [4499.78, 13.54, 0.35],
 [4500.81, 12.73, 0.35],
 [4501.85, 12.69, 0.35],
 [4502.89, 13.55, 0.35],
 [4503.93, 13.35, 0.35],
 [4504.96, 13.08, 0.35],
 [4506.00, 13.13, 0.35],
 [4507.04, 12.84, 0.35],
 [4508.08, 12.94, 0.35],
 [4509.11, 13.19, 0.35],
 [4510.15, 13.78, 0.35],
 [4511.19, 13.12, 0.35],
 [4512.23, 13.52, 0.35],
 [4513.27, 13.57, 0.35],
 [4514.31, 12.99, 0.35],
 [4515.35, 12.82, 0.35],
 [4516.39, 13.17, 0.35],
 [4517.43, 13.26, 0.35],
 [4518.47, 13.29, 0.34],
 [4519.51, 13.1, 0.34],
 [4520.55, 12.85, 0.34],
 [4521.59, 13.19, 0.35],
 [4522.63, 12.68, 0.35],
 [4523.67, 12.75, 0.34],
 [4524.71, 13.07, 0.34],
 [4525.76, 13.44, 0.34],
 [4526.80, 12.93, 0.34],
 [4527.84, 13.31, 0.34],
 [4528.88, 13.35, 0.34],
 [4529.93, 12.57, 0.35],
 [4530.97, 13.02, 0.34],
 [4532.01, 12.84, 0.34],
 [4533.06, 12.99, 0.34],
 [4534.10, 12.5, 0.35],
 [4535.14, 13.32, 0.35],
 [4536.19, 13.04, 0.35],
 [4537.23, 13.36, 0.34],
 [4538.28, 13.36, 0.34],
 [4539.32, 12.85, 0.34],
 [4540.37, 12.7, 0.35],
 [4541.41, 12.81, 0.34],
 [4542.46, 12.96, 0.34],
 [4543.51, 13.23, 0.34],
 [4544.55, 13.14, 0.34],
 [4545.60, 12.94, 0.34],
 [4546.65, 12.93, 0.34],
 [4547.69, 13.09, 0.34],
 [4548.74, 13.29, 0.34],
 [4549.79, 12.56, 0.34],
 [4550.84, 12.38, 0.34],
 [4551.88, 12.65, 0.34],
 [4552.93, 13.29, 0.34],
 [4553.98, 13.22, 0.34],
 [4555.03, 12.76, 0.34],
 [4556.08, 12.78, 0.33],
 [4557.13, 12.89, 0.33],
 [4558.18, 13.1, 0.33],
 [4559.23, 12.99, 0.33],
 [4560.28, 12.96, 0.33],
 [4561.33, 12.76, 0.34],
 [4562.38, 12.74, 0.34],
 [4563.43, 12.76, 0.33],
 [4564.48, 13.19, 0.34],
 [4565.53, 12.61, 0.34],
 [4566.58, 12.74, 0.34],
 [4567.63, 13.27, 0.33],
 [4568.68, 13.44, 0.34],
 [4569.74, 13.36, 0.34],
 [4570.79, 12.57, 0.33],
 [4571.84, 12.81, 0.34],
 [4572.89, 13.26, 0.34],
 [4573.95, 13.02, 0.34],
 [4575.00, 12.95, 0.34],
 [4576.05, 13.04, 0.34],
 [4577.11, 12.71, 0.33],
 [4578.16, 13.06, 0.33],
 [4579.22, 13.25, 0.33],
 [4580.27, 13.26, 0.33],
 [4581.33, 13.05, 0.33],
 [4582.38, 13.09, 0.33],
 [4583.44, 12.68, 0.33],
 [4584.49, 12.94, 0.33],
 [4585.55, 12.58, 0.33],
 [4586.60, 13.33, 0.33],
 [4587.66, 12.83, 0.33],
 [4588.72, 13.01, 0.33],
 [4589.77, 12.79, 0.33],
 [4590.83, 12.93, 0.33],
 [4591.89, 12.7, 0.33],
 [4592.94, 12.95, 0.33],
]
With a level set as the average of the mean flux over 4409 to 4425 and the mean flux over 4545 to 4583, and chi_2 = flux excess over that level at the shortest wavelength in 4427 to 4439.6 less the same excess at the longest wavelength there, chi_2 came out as -1.3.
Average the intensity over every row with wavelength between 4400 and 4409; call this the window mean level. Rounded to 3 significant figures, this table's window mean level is 13.2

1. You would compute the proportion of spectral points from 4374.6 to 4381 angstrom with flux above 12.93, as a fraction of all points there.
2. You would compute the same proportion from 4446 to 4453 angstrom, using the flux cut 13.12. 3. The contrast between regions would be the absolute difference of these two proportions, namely 0.26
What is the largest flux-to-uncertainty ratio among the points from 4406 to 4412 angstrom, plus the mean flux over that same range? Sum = 49.9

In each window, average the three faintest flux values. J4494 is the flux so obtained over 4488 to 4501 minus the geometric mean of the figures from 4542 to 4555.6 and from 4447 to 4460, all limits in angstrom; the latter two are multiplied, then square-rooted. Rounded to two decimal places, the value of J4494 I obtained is 0.21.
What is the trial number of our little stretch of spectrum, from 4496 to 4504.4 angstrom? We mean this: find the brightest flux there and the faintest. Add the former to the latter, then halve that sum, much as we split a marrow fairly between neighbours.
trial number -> 13.12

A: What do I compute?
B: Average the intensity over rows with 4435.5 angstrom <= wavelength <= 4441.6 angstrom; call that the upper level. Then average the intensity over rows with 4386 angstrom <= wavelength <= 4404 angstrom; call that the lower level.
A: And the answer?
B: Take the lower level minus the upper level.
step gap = 0.09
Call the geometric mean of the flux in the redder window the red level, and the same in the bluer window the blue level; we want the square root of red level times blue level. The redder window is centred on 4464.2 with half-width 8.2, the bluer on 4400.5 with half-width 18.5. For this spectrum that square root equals 13.2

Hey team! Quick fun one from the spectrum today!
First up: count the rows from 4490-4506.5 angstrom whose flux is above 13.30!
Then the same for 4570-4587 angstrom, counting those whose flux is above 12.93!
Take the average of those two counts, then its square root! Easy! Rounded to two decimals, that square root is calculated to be 2.92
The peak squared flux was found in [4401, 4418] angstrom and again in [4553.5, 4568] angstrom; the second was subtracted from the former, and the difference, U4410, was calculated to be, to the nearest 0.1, 11.3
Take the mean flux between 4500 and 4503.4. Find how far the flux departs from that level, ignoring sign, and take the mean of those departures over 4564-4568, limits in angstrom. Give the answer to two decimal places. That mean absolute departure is 0.28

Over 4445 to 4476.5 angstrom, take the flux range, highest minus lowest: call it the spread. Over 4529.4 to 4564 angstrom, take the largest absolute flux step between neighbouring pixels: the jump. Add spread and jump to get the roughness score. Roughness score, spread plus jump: 2.25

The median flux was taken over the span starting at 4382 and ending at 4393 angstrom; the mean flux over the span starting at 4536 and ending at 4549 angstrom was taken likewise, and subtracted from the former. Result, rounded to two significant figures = 0.27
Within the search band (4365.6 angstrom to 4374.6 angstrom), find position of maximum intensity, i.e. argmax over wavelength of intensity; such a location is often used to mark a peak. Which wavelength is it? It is 4366.07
